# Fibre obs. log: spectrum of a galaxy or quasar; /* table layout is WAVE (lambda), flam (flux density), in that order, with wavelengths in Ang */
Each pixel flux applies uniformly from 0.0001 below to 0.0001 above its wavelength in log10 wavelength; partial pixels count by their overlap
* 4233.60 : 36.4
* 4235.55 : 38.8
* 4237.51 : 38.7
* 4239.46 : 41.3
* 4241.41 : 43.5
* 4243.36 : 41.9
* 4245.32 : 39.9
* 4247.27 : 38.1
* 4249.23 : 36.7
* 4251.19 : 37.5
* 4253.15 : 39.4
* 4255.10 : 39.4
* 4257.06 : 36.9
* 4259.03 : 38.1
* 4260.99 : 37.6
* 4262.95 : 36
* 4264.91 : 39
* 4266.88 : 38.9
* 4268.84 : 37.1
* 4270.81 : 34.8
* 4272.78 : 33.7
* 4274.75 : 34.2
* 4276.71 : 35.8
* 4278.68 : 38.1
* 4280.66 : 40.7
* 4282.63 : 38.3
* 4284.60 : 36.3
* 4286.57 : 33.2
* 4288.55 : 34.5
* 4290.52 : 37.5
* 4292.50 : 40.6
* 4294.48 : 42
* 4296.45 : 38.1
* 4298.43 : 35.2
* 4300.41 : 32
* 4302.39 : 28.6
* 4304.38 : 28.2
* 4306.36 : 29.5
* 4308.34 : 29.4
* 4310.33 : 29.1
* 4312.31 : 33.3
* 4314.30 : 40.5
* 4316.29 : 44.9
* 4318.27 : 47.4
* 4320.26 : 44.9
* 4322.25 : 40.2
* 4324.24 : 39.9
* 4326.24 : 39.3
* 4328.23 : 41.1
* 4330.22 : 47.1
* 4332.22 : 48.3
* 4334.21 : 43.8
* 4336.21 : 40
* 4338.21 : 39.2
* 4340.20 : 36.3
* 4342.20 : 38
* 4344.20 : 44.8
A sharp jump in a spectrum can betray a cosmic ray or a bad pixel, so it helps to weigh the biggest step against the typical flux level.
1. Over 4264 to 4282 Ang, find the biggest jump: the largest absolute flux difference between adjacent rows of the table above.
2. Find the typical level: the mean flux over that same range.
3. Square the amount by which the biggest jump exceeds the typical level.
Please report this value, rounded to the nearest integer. 1178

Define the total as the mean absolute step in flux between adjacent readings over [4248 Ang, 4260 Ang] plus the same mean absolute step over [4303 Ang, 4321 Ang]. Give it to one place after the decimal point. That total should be 4.1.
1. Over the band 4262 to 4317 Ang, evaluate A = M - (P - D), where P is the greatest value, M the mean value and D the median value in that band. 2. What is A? 27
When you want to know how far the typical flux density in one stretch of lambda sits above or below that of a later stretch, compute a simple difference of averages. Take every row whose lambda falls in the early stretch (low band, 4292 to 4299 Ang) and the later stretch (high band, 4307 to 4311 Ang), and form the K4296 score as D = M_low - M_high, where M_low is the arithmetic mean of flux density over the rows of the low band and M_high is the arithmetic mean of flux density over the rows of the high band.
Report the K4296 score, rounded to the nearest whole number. 10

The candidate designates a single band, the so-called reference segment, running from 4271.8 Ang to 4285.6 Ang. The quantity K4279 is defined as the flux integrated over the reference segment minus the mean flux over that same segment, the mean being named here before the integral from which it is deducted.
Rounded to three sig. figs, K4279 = 470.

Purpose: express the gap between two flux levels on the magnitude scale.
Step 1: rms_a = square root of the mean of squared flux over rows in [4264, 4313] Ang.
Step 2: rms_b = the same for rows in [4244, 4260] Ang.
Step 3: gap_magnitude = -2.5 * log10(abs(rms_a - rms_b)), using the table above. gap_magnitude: -1.2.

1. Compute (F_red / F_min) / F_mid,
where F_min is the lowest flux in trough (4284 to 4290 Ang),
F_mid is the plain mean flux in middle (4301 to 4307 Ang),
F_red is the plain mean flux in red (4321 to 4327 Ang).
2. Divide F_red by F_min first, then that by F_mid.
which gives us 0.042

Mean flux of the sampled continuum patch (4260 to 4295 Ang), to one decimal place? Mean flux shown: 37.1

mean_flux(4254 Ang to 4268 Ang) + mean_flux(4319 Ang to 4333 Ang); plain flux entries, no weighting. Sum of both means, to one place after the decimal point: 81.0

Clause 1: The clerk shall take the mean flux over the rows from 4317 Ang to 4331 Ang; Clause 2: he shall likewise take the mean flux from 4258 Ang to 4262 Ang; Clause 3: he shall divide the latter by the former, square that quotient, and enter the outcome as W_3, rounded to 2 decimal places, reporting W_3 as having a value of 0.78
